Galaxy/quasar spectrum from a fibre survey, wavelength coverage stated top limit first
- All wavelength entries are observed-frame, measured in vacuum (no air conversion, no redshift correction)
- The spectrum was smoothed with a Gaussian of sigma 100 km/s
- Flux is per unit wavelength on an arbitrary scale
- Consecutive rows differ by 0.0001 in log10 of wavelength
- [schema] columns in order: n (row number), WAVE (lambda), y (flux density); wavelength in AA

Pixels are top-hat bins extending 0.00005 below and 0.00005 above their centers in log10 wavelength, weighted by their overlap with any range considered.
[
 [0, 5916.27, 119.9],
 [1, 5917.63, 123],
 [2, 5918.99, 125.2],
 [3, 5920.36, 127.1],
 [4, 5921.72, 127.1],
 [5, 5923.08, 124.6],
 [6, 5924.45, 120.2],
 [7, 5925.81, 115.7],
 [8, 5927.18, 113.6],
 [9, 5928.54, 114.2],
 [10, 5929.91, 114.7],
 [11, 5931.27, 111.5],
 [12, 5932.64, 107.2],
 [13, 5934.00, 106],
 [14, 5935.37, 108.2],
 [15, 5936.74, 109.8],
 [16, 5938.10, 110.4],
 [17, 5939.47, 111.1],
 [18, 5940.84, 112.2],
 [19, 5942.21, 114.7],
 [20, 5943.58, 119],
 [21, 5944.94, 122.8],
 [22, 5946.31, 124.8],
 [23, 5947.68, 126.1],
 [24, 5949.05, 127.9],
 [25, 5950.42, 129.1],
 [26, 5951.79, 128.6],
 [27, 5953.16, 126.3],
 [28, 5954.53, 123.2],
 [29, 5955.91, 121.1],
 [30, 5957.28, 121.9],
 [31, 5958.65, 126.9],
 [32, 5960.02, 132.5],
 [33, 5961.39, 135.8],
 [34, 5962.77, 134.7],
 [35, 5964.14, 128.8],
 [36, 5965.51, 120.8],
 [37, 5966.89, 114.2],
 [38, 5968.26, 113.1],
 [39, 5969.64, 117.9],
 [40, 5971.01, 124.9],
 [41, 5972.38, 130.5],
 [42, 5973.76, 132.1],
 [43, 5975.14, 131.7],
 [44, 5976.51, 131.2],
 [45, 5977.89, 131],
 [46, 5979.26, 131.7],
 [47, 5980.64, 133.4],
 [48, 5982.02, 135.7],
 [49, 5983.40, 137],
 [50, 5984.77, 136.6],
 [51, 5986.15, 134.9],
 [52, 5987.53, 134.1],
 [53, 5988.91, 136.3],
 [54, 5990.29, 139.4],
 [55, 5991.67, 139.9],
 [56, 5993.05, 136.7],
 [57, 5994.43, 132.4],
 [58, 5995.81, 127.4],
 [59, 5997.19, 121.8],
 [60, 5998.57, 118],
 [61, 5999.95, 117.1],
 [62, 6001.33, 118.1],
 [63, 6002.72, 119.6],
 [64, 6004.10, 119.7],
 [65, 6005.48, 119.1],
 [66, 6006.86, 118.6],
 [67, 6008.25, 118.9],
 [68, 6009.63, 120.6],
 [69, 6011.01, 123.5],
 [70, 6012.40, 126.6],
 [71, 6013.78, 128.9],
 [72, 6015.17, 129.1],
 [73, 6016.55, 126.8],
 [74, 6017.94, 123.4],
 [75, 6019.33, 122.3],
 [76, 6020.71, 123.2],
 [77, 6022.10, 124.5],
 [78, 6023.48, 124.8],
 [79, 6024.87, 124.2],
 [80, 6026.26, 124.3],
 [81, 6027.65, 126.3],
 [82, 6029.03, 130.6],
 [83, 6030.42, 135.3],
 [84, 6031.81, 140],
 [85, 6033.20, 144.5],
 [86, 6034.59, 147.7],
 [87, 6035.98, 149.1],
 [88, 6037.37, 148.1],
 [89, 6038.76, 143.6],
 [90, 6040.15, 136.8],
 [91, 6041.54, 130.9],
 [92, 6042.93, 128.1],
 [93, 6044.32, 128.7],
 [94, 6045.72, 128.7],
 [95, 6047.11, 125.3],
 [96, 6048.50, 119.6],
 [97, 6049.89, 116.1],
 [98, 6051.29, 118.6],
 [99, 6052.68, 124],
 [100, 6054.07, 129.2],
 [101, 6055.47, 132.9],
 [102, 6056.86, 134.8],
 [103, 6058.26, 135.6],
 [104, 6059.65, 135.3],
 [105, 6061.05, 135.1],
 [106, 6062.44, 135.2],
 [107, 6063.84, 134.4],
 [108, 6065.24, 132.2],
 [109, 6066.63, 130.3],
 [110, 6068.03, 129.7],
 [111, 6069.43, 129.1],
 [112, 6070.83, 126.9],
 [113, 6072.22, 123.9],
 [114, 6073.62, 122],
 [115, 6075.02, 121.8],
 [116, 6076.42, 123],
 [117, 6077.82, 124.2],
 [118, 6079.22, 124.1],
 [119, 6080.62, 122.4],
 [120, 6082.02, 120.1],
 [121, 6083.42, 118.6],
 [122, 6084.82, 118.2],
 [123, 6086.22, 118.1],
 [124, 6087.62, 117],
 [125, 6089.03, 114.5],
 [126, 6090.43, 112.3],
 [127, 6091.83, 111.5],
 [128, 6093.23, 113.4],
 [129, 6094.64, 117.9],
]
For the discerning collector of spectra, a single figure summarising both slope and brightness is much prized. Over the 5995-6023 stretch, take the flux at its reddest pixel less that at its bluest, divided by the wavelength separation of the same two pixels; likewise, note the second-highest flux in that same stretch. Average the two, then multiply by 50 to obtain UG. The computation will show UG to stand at 3220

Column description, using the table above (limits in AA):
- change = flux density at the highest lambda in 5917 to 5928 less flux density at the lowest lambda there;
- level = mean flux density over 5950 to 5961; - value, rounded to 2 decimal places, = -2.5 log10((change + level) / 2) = -4.42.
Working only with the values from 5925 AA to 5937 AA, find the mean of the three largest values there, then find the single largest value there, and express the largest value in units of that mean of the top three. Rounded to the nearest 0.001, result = 1.007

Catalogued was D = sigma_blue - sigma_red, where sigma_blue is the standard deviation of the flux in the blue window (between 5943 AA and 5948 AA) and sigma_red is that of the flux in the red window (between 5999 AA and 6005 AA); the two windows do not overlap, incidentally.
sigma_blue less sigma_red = 2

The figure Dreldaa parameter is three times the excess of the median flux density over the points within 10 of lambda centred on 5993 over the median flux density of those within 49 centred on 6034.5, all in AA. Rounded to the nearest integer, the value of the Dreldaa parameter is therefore 23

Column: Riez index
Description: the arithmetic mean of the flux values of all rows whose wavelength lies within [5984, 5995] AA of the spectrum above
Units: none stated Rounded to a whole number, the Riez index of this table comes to 136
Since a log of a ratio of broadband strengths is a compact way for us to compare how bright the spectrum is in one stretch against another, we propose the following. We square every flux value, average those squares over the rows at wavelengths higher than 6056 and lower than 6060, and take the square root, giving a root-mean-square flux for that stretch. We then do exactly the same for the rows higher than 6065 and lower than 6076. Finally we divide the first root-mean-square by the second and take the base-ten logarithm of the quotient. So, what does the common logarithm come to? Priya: 0.03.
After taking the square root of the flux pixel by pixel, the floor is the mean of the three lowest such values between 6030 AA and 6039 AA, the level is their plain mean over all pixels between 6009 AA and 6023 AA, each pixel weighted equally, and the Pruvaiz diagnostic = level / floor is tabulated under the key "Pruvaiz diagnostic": 0.95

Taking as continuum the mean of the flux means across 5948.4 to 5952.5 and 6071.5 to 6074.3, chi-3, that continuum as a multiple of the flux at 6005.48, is 1.06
